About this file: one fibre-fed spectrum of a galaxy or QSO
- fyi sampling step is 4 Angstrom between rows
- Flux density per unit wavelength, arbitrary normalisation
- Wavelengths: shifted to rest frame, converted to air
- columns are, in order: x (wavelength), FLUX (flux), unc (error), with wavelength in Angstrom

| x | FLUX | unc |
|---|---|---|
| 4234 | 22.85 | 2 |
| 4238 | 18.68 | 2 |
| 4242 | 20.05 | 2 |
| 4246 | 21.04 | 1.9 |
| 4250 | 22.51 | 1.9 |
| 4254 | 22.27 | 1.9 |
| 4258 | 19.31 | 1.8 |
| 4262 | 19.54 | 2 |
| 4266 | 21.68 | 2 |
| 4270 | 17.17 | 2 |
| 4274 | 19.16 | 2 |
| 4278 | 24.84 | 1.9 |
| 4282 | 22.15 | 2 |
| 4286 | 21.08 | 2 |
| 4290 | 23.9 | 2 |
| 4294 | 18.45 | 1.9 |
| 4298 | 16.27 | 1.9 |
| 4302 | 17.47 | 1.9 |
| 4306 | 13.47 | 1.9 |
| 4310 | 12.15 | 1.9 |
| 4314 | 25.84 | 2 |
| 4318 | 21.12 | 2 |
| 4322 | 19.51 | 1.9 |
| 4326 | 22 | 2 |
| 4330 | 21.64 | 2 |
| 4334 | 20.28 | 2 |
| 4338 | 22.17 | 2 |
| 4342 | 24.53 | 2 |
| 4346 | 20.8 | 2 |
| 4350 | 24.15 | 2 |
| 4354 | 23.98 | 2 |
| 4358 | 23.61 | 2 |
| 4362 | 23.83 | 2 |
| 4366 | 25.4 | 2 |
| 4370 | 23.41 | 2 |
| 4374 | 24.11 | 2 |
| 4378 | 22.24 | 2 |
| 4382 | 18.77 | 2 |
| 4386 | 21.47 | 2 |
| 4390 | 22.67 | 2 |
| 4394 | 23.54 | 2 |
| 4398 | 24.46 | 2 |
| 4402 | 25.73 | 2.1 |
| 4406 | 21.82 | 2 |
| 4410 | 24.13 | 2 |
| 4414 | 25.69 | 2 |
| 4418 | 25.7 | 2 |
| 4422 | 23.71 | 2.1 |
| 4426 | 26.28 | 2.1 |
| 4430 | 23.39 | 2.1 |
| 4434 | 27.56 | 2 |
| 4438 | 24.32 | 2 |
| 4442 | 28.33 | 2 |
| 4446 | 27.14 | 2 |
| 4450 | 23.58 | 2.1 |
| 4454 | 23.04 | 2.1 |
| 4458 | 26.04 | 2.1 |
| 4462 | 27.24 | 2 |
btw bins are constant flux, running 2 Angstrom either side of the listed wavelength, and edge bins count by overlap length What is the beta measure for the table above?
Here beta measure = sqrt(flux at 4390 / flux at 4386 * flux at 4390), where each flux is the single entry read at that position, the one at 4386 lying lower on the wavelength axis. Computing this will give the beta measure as 4.9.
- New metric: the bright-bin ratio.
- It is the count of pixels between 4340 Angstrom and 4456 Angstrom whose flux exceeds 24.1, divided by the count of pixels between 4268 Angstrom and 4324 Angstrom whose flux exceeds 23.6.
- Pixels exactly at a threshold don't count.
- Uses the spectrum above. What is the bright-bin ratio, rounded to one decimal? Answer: 4.7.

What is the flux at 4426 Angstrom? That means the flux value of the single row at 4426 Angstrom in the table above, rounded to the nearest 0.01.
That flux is 26.28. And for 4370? 23.41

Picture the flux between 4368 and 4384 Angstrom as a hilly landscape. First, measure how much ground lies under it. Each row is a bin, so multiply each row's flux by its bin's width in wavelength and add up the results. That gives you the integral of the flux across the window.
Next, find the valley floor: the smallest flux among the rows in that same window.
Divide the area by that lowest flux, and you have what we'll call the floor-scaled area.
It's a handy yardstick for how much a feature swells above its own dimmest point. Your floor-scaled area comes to 18.9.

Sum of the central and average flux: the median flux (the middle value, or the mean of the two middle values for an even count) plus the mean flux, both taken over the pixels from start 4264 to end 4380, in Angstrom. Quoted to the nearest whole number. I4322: 43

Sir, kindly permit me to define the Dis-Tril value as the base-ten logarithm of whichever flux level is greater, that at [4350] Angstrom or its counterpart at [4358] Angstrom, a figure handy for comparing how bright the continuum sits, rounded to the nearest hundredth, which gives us 1.38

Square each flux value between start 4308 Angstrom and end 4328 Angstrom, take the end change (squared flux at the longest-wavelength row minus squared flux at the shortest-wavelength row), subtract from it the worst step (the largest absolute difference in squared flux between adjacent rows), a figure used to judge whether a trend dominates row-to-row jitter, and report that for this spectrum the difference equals -184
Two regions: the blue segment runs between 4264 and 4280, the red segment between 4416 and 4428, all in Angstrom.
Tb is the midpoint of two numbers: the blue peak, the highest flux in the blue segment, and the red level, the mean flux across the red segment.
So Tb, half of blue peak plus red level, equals 25.0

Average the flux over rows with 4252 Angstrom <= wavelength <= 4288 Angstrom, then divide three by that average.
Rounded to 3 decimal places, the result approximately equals 0.144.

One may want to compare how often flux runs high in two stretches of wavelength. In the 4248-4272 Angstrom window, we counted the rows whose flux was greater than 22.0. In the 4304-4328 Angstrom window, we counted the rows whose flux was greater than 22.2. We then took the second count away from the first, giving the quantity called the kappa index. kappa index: 1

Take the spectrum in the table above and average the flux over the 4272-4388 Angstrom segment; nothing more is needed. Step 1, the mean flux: 21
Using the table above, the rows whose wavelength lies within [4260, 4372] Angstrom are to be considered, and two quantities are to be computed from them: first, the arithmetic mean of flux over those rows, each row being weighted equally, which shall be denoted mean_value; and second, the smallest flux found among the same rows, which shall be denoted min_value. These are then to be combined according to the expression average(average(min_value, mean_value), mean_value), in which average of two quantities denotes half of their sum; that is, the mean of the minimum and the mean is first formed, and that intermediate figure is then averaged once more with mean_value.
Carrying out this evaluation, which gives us 18.8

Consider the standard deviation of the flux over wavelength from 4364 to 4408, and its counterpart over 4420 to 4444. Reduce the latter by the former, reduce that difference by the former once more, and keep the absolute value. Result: 1.9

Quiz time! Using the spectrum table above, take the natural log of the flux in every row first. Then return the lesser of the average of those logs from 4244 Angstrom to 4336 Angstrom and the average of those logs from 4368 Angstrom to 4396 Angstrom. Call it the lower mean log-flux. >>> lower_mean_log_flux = 2.99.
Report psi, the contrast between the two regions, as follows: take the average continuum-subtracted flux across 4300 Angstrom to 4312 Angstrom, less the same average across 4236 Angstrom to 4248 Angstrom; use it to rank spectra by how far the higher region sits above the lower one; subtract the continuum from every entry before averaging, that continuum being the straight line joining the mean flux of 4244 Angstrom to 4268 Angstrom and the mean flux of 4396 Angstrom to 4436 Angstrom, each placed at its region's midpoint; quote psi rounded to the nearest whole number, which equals -7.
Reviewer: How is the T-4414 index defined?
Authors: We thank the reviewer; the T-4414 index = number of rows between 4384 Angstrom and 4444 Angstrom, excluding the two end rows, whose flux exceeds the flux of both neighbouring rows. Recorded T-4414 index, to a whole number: 4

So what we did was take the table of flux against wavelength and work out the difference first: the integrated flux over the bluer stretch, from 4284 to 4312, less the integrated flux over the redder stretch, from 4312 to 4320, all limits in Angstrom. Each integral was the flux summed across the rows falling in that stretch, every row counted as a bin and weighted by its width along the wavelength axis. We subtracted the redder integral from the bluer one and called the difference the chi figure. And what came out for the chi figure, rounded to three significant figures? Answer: 303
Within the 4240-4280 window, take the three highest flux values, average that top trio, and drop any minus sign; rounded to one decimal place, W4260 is 23.2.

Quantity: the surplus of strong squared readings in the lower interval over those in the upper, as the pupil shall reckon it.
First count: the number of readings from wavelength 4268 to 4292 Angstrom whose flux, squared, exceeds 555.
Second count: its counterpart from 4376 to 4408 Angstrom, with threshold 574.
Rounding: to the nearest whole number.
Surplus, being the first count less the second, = 0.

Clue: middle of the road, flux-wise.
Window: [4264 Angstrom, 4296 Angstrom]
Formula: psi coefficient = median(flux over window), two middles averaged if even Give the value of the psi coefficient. 21.4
